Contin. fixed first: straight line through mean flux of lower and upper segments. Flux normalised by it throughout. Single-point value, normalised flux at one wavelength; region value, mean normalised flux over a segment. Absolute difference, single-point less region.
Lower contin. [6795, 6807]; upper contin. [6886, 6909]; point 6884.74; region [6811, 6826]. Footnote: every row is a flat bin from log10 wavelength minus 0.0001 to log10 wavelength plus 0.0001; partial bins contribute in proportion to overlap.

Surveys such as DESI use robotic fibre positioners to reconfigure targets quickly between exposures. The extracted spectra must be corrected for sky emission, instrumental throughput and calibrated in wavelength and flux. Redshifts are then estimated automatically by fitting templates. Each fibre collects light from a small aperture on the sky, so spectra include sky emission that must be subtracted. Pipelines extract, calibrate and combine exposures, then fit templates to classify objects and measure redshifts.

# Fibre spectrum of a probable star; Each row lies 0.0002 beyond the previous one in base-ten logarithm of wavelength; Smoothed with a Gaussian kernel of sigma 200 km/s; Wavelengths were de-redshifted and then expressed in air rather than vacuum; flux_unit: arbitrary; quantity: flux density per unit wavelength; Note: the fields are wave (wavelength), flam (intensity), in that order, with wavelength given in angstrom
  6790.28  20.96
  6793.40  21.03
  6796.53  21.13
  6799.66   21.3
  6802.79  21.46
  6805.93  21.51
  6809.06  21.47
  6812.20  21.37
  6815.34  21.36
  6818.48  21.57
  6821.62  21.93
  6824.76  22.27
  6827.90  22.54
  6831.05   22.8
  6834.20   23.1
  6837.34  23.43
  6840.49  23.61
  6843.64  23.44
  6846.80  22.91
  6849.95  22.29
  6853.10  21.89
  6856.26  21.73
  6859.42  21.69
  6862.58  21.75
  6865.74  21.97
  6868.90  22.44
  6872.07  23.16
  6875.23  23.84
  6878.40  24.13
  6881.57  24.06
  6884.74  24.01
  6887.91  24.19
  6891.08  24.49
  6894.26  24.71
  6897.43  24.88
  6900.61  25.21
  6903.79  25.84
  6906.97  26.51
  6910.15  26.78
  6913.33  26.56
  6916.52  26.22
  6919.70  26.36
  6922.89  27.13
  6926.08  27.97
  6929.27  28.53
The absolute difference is 0.01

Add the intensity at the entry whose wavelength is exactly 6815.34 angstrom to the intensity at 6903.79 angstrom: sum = 47.2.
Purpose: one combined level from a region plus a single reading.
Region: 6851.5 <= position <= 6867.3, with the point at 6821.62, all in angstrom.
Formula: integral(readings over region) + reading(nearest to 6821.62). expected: 366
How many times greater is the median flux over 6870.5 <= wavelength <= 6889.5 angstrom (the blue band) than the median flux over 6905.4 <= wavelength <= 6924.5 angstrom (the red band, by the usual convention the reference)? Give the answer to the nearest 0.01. 0.91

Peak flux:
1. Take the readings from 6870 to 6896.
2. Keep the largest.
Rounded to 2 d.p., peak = 24.71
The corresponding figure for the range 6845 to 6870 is 22.91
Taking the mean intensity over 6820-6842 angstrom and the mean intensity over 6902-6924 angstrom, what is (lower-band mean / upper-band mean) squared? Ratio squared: 0.74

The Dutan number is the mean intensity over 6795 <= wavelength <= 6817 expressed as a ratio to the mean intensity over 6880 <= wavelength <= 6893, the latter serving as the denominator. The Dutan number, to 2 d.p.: 0.88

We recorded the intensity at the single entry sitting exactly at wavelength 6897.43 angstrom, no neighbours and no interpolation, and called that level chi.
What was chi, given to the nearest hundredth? 24.88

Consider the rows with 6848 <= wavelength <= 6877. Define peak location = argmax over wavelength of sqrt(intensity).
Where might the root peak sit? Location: 6875.23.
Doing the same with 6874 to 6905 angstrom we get 6903.79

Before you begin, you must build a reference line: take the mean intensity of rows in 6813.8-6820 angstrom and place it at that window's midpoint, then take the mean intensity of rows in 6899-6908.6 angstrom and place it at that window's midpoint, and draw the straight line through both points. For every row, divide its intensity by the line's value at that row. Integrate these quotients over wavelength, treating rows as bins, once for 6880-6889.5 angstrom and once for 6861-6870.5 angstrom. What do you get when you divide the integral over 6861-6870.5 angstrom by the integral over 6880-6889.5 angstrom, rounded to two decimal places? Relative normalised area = 0.95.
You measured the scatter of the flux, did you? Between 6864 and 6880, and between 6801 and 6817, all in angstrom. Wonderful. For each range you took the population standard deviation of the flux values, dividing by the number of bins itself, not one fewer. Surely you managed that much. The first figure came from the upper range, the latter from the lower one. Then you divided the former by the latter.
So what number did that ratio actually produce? 14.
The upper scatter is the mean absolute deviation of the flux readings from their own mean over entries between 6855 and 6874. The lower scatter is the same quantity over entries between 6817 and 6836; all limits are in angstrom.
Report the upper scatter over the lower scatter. 1.0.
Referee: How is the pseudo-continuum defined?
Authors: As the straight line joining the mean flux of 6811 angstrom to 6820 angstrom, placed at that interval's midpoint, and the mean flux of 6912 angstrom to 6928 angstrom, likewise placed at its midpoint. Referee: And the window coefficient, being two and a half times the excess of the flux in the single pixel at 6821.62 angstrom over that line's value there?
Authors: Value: 0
